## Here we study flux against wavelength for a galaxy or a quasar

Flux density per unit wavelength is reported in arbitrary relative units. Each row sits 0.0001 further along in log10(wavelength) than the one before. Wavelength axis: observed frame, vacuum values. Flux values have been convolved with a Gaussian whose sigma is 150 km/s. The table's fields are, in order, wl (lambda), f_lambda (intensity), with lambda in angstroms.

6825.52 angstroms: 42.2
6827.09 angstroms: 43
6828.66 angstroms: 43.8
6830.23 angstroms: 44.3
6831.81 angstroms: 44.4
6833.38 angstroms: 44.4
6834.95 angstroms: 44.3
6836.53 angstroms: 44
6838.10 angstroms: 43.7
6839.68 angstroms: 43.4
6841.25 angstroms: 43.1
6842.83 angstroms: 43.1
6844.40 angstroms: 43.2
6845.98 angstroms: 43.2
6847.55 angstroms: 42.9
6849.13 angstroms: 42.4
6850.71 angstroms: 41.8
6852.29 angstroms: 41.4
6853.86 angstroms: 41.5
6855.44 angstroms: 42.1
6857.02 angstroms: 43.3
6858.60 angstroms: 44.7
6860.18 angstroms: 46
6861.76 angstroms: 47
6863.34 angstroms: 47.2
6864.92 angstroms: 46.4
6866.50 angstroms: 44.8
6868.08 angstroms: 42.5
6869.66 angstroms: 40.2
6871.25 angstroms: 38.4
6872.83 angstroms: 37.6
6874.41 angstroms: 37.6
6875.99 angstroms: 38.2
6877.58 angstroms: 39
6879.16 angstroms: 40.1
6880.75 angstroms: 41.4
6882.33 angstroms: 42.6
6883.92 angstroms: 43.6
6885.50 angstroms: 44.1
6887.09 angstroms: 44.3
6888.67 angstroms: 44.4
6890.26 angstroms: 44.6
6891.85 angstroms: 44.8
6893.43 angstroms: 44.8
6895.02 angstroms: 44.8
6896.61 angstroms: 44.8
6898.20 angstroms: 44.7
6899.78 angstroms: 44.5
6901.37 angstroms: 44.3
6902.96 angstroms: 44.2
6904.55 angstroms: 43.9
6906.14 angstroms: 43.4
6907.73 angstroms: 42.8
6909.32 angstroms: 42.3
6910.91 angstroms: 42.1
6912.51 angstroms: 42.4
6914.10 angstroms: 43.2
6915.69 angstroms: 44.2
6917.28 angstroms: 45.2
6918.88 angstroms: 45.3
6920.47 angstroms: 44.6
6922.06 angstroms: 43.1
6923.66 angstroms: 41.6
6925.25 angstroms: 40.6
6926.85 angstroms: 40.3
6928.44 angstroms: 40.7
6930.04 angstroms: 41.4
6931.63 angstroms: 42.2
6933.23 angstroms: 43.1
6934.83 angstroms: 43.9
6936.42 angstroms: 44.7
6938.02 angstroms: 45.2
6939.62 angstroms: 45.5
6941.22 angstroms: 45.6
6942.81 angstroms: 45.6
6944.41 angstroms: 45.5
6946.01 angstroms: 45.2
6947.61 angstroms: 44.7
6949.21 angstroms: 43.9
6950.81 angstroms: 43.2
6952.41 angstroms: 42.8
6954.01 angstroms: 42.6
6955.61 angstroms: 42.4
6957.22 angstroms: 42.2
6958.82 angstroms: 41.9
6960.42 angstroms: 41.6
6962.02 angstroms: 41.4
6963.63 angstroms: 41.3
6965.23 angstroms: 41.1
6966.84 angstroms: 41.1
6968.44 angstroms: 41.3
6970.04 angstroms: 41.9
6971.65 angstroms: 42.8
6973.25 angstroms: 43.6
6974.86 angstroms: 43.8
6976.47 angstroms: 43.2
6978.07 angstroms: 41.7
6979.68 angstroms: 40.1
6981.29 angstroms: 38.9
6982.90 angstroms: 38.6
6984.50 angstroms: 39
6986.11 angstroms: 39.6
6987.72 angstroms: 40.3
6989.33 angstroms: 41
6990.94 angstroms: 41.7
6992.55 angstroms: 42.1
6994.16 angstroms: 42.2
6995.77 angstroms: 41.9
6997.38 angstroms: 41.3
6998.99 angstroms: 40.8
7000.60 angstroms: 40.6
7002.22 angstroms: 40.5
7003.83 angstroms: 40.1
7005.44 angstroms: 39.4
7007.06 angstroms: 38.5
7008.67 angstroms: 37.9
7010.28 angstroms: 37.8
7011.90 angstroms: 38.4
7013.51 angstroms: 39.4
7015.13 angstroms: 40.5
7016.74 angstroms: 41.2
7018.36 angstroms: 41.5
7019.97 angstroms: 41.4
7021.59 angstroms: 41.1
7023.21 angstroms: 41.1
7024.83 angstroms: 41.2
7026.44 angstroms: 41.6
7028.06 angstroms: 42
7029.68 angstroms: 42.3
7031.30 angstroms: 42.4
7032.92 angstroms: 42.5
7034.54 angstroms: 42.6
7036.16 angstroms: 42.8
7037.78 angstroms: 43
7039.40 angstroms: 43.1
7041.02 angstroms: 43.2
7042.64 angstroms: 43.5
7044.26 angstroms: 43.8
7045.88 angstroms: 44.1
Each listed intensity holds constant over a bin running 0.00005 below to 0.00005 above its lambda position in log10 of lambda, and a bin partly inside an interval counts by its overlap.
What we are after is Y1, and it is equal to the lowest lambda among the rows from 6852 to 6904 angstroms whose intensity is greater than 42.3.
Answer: 6857.02 angstroms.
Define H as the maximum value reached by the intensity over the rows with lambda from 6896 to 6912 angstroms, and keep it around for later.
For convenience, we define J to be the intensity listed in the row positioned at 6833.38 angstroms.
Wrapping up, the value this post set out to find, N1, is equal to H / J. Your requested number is 1.01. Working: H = 44.8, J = 44.4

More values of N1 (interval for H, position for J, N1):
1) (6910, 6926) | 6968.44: 1.10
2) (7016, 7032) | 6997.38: 1.03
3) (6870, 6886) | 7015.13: 1.09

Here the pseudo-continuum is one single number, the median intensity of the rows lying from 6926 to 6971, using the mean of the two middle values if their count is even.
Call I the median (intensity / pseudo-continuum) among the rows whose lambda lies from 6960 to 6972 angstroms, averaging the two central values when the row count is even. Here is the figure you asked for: 0.97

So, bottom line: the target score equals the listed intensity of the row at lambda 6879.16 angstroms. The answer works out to 40.1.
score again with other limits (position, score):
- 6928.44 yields 40.7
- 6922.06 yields 43.1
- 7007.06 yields 38.5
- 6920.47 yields 44.6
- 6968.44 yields 41.3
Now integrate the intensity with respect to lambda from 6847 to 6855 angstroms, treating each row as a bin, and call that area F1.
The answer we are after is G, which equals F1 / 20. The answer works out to 16.8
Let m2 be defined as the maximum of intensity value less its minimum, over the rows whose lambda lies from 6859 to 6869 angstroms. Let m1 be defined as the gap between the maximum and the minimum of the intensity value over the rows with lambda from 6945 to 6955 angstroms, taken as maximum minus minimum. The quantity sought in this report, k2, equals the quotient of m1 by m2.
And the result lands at 0.6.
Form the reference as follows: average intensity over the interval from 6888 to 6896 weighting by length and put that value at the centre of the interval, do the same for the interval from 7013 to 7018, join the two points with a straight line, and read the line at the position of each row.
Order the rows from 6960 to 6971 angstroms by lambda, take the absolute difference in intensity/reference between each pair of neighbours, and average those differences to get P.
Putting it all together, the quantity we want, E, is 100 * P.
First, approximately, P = 0.0051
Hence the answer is 0.51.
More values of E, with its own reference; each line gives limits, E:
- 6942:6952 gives 0.99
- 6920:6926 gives 2.94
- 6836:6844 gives 0.43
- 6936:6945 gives 0.54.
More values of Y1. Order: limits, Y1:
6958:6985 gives 6971.65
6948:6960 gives 6949.21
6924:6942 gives 6933.23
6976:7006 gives 6976.47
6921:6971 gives 6922.06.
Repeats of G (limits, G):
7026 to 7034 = 16.9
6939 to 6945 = 13.7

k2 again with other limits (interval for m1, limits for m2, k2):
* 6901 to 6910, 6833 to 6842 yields 1.5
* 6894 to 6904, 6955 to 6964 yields 0.5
